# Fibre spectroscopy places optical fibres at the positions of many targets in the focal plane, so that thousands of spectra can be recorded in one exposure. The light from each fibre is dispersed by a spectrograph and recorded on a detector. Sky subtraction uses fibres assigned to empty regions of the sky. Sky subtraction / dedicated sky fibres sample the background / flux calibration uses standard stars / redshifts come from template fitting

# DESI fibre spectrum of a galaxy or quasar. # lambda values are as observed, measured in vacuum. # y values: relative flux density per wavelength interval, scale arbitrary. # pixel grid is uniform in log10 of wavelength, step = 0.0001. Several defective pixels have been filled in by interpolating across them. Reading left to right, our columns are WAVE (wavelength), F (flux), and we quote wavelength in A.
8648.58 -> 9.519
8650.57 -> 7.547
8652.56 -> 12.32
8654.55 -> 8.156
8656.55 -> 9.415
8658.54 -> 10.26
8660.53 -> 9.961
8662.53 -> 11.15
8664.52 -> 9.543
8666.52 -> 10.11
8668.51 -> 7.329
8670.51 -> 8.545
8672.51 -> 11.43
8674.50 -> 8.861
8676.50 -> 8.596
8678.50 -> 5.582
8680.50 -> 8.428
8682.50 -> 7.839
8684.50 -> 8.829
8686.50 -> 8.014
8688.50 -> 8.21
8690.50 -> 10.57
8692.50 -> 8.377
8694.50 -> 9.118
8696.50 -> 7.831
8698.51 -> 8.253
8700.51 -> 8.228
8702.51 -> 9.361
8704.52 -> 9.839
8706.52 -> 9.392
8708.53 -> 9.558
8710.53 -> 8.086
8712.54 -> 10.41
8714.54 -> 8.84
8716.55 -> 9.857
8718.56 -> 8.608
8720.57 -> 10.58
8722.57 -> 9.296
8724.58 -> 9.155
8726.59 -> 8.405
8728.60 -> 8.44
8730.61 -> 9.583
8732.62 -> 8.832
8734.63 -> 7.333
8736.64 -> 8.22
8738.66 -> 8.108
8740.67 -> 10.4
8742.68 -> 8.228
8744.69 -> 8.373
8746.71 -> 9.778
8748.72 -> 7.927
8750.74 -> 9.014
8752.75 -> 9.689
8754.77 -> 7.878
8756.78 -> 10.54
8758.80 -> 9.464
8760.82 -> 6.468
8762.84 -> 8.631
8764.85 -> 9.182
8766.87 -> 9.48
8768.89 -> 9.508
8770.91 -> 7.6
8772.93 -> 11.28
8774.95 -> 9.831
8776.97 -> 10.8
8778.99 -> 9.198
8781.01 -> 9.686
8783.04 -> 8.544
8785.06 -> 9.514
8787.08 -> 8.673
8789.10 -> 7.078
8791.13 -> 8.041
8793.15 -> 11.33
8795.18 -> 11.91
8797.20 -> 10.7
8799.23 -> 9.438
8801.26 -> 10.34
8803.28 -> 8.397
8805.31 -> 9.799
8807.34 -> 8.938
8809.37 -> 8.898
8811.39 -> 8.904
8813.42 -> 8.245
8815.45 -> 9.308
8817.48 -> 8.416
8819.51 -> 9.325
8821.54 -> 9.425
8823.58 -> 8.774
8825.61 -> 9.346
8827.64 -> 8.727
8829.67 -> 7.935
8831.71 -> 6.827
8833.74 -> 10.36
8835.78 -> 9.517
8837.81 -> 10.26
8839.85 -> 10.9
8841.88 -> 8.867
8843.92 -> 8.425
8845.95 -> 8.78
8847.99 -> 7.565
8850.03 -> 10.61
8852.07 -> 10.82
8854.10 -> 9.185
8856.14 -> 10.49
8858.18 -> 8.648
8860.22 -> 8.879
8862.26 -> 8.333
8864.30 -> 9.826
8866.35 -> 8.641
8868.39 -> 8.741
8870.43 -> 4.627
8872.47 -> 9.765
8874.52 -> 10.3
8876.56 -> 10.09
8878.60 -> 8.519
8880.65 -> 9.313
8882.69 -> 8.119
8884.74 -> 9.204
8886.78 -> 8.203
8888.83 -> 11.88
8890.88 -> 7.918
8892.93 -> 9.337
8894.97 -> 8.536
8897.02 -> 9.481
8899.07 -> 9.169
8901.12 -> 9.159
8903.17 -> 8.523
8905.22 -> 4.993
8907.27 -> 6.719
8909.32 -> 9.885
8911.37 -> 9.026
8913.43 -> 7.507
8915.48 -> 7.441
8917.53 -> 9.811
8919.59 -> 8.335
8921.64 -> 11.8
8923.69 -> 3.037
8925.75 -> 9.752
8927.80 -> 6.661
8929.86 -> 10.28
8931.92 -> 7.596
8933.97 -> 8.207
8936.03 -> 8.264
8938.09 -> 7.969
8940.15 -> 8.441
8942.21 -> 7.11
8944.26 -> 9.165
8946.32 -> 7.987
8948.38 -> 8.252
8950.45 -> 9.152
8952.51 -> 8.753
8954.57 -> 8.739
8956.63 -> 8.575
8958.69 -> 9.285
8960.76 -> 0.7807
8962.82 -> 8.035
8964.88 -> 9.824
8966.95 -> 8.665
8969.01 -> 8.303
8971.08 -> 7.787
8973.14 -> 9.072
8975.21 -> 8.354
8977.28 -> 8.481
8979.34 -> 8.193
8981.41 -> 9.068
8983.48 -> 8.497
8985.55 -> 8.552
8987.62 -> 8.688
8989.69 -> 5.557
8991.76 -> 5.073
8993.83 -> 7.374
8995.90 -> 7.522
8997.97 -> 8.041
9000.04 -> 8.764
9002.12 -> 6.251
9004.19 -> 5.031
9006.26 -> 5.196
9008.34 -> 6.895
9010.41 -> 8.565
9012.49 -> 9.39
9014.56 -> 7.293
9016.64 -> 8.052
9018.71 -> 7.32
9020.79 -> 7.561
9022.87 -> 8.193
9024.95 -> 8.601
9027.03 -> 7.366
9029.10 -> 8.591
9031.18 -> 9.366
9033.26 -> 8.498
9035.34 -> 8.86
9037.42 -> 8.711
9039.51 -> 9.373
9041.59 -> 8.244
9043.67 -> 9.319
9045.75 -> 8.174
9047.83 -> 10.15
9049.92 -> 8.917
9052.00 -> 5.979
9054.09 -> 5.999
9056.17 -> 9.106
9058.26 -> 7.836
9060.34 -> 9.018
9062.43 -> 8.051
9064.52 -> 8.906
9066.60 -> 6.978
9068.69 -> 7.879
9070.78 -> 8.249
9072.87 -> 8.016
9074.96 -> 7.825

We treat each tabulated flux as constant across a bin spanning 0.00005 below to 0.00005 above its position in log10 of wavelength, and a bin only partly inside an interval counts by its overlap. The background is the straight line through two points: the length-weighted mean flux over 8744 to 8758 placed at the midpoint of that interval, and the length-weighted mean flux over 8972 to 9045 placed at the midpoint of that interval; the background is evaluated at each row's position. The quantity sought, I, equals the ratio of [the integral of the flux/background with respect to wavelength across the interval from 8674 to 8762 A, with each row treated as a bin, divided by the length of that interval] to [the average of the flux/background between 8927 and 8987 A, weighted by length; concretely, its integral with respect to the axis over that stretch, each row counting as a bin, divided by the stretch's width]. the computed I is 0.95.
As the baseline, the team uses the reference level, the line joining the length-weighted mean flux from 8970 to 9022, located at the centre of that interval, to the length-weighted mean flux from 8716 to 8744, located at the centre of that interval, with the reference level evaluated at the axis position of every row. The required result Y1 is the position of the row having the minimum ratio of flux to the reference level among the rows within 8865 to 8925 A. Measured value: 8923.69 A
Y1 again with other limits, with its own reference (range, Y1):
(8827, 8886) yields 8870.43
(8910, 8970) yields 8960.76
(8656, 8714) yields 8678.50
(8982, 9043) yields 9004.19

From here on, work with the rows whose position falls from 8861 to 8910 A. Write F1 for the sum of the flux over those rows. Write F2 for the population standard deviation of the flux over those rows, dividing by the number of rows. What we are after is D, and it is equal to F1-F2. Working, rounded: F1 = 209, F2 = 1.53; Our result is 208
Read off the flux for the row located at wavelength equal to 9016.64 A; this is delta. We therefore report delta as 8.052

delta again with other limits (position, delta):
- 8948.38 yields 8.252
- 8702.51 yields 9.361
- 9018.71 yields 7.32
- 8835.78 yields 9.517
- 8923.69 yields 3.037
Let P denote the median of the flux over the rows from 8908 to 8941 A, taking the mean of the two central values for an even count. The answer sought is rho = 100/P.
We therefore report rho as 12.0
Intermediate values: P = 8.30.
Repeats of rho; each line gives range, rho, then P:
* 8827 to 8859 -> 11.1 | 9.03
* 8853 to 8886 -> 11.1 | 9.03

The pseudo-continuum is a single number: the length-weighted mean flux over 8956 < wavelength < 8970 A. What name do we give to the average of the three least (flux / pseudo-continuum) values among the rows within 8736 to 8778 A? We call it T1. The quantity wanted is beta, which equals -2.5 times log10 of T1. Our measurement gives 0.04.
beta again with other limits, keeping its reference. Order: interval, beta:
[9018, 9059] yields 0.18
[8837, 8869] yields -0.07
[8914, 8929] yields 0.31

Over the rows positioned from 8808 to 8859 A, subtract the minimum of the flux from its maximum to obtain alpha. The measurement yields 4.1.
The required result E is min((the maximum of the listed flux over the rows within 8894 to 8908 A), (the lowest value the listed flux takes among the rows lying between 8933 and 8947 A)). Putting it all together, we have 7.11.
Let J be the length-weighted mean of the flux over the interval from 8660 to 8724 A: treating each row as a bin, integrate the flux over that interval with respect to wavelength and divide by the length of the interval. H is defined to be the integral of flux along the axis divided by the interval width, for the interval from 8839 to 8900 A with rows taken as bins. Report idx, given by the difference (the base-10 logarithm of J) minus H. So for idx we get -8.1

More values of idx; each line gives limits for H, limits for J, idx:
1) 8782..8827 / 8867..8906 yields -8.3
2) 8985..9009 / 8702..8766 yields -5.9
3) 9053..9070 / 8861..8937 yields -7.0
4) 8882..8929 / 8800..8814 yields -7.5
